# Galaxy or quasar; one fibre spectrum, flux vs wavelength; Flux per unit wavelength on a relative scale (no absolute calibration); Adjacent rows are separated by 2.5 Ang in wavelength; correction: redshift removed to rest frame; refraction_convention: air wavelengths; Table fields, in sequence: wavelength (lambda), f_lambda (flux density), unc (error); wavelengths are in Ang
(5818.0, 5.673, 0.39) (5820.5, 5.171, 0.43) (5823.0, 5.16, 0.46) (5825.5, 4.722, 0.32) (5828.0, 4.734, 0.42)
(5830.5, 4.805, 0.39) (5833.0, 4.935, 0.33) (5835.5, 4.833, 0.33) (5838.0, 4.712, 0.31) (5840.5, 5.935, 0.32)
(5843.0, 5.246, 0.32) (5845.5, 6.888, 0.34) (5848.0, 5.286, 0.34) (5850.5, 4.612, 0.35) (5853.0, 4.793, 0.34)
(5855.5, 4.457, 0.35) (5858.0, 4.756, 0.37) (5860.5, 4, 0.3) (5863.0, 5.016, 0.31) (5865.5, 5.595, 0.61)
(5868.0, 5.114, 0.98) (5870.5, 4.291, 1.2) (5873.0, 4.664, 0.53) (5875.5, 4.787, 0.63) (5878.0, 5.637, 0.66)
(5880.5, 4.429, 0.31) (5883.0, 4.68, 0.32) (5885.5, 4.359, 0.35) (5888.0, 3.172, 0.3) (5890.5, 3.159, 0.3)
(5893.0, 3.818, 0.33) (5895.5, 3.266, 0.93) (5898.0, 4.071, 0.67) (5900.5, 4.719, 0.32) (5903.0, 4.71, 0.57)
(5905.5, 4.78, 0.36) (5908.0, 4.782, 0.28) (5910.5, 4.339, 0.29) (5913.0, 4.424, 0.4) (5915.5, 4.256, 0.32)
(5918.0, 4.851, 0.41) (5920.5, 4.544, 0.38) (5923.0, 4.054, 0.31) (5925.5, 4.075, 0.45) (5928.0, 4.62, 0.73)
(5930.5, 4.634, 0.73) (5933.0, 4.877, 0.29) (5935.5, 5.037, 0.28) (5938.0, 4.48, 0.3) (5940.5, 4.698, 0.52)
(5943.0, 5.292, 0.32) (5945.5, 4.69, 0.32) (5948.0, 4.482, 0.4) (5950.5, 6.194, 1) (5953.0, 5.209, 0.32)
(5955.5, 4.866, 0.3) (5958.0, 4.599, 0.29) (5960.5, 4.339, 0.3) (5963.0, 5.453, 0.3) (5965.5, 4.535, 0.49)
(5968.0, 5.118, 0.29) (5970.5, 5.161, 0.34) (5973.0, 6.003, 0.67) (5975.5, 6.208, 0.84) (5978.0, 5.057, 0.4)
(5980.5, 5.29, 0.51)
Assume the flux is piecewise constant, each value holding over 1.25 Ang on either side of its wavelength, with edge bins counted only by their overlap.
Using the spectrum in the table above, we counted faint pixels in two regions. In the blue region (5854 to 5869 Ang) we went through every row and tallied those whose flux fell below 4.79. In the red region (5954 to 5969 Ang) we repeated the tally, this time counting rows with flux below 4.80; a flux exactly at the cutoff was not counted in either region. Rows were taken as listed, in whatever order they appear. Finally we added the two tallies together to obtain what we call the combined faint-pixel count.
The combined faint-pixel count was 6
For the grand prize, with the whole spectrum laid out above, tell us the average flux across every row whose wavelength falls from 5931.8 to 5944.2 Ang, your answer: 4.88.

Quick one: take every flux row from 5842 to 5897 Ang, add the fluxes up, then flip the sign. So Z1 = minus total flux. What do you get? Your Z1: -102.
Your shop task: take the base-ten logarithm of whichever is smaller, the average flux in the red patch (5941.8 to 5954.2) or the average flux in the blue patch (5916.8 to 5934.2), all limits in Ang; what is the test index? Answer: 0.655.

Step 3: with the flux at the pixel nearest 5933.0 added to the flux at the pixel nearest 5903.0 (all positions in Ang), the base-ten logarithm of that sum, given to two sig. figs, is 0.98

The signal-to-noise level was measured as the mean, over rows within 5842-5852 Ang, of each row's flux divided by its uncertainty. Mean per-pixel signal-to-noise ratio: 16.3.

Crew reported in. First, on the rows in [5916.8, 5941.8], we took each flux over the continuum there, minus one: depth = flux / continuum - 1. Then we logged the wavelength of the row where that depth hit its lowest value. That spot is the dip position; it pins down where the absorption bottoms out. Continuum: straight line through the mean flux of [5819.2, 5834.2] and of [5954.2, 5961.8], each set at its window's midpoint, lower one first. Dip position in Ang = 5923.0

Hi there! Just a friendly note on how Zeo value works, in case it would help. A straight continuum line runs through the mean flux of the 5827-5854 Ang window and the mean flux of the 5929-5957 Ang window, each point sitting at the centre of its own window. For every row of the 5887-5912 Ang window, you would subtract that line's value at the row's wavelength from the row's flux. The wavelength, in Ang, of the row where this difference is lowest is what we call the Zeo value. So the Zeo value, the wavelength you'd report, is 5890.5 Ang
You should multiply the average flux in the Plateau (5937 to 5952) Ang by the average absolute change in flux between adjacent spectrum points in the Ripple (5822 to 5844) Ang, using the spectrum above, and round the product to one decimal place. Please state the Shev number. 1.7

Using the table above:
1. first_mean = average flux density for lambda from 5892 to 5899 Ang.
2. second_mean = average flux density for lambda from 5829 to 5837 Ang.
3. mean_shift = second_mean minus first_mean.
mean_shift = 1.1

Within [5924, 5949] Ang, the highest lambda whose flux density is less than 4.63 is 5948.0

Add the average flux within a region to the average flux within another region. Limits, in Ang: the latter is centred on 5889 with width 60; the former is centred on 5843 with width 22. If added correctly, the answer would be 9.7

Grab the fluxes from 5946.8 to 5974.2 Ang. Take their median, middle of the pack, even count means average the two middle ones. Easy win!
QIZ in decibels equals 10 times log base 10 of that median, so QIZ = 7.09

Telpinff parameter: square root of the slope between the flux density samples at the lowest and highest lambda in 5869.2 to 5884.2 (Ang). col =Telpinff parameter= 0.18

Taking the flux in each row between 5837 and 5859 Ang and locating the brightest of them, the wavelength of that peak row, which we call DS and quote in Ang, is 5845.5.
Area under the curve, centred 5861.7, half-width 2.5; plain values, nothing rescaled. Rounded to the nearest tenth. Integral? 22.5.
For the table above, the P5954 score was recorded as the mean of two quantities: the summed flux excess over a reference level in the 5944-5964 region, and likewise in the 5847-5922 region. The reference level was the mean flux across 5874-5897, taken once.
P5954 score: 9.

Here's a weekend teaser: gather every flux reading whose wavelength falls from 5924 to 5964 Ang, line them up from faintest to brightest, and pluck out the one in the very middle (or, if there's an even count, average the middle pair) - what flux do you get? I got 4.69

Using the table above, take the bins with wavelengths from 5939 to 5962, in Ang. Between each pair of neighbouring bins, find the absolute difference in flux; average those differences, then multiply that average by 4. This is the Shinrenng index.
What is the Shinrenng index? 2.5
